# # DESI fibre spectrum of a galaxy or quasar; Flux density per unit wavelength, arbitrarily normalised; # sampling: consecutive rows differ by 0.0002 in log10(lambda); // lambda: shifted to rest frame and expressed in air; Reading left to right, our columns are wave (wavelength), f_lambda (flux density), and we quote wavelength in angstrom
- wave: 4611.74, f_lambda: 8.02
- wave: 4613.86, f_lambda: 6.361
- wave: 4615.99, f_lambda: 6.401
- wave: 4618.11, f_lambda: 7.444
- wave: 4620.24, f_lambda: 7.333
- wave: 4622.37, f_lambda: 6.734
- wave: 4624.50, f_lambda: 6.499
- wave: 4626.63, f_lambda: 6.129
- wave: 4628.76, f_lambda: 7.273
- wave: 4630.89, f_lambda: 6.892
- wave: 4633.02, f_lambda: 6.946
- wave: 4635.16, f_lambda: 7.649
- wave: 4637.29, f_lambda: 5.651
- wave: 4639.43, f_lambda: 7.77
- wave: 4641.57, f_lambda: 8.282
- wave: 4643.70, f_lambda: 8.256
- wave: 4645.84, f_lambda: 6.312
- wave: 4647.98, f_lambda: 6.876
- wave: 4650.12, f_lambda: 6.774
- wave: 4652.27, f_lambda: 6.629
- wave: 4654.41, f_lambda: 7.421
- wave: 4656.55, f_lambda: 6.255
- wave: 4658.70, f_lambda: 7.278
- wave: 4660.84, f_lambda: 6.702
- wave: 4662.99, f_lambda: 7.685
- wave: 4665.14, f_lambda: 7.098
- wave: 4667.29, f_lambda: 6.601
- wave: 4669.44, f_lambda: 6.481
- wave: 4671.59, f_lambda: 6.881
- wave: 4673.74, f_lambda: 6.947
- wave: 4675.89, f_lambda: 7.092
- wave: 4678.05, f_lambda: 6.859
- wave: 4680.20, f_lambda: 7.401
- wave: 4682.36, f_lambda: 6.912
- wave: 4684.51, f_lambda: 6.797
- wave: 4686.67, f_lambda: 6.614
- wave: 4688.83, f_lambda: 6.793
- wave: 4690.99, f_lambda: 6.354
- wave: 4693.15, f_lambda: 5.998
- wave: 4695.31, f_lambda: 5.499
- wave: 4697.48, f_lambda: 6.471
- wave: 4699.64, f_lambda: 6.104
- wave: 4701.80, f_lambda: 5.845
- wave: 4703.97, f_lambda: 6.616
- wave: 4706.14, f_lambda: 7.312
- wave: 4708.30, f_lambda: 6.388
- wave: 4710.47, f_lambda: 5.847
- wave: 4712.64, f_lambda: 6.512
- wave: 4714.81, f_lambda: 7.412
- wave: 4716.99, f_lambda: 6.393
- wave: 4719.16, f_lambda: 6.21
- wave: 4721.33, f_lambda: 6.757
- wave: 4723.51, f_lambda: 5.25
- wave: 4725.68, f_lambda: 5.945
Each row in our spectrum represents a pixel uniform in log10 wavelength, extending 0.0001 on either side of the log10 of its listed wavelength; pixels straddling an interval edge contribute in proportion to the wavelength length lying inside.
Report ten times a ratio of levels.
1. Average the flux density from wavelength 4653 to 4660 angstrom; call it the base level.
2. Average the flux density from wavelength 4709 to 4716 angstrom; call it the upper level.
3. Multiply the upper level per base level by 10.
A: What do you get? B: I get 9.4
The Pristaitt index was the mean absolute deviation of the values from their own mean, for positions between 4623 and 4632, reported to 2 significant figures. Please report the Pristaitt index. 0.38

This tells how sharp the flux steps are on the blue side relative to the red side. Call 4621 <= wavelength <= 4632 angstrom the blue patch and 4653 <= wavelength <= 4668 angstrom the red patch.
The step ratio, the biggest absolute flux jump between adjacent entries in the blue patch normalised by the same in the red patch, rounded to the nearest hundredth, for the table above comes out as 0.98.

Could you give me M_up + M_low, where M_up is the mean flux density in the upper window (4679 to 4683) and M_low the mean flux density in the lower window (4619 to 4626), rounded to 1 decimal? 14.0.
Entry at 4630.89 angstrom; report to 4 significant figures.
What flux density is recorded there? 6.892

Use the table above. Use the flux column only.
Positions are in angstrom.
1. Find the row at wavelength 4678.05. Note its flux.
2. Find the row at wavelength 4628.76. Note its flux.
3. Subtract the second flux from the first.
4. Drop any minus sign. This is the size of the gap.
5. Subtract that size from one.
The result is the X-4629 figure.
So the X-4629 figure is 0.59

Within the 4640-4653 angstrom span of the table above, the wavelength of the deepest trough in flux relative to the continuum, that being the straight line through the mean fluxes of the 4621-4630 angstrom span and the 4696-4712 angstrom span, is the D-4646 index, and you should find 4645.84 angstrom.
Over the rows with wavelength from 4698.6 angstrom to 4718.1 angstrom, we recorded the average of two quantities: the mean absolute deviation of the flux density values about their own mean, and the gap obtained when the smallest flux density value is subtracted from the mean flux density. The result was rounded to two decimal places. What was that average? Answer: 0.53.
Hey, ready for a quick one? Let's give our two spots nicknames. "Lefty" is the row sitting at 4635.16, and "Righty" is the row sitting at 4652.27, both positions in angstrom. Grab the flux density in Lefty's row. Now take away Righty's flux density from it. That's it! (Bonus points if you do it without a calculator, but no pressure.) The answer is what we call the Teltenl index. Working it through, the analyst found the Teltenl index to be 1.0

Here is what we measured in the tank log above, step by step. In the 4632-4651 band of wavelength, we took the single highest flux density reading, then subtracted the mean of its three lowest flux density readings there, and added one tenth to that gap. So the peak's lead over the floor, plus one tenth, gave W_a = 2.1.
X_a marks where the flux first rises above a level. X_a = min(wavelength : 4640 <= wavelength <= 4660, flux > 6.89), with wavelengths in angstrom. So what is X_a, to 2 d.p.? 4641.57 angstrom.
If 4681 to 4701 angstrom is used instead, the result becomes 4682.36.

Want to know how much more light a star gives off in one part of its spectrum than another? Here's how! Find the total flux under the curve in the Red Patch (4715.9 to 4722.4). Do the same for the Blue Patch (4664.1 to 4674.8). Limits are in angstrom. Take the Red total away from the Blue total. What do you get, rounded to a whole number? 31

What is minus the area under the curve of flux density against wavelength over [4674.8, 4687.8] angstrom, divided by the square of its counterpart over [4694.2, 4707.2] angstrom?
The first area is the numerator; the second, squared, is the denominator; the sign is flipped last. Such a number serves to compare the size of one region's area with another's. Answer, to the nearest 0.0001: -0.0134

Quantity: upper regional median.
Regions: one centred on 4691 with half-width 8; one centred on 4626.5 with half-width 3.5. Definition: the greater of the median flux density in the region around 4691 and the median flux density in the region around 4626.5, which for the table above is 6.50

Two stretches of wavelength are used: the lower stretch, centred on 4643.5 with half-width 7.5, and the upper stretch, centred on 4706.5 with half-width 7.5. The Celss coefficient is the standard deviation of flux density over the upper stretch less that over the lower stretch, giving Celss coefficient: -0.5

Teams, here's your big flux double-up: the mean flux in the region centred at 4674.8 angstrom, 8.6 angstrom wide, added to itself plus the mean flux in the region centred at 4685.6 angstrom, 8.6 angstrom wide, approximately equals 20.7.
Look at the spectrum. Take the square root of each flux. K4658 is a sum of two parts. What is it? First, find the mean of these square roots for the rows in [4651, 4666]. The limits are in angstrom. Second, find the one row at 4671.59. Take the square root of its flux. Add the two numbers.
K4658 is 5.27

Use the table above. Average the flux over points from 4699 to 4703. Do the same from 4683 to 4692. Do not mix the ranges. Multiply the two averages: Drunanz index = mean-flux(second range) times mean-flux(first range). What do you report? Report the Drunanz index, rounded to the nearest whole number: 40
